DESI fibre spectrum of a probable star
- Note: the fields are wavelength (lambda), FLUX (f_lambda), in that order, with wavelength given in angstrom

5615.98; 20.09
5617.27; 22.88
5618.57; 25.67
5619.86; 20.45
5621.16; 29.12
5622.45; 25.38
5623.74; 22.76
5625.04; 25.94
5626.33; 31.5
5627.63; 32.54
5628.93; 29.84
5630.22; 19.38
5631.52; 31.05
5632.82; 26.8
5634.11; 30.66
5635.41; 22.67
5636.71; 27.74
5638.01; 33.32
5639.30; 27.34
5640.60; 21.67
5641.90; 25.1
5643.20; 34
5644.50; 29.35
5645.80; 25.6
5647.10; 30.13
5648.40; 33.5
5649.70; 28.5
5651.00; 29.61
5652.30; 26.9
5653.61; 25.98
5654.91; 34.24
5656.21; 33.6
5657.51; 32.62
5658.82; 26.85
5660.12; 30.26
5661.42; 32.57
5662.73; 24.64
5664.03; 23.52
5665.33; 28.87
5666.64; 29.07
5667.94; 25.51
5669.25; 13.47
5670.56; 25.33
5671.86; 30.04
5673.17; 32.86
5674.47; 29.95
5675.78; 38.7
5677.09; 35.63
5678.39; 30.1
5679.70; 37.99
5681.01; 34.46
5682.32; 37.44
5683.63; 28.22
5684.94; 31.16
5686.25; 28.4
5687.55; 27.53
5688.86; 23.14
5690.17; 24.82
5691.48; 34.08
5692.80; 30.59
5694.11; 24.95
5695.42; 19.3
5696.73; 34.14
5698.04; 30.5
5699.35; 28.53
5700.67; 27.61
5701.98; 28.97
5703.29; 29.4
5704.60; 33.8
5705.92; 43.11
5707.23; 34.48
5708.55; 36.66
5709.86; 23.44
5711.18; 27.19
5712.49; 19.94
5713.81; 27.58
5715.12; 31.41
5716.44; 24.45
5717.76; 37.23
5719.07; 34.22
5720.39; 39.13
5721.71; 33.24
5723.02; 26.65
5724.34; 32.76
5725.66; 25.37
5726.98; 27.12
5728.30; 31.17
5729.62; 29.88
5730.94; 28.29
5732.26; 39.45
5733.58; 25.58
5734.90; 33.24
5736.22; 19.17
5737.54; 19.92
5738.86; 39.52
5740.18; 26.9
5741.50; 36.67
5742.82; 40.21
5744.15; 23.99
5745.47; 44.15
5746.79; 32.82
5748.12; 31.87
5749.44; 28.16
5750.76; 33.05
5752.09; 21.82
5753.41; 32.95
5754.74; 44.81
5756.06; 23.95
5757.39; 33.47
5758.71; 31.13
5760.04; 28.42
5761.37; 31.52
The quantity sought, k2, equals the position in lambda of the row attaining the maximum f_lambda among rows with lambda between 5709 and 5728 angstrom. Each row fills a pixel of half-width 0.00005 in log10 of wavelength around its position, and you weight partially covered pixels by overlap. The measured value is 5720.39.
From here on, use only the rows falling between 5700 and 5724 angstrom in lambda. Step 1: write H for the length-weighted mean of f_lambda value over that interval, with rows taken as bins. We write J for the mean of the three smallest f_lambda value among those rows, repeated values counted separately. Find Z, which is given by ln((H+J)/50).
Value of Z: 0.07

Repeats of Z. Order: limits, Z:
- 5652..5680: 0.00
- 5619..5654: -0.04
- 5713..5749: 0.04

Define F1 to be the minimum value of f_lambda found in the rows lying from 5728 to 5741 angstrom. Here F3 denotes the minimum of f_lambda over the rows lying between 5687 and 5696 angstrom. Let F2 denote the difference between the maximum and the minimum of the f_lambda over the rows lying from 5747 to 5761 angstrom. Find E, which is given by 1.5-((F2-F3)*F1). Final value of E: -69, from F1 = 19.17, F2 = 23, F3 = 19.3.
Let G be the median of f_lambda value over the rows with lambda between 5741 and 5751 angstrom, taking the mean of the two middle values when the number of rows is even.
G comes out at 32.9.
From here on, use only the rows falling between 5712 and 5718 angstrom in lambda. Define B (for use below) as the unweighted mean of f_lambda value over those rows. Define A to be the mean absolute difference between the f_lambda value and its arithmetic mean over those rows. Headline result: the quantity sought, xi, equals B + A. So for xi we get 33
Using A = 5.0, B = 28.1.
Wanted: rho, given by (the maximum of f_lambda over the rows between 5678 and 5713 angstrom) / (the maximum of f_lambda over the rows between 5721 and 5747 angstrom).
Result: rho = 1.0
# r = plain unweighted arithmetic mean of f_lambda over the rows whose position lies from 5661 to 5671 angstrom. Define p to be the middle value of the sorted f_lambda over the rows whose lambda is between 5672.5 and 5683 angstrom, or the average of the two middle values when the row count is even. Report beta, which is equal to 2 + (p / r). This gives 3.38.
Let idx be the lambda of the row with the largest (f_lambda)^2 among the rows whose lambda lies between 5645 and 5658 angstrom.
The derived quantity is 5654.91 angstrom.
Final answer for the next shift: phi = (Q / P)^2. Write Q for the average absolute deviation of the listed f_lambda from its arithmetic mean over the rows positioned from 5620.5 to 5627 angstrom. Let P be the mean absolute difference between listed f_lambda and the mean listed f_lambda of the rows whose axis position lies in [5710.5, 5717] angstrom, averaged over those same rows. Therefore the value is 0.7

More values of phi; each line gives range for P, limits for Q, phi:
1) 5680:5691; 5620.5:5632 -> 1.0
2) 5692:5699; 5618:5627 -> 0.3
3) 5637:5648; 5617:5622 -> 0.7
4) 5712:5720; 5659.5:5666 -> 0.4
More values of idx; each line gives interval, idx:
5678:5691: 5679.70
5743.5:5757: 5754.74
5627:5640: 5638.01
